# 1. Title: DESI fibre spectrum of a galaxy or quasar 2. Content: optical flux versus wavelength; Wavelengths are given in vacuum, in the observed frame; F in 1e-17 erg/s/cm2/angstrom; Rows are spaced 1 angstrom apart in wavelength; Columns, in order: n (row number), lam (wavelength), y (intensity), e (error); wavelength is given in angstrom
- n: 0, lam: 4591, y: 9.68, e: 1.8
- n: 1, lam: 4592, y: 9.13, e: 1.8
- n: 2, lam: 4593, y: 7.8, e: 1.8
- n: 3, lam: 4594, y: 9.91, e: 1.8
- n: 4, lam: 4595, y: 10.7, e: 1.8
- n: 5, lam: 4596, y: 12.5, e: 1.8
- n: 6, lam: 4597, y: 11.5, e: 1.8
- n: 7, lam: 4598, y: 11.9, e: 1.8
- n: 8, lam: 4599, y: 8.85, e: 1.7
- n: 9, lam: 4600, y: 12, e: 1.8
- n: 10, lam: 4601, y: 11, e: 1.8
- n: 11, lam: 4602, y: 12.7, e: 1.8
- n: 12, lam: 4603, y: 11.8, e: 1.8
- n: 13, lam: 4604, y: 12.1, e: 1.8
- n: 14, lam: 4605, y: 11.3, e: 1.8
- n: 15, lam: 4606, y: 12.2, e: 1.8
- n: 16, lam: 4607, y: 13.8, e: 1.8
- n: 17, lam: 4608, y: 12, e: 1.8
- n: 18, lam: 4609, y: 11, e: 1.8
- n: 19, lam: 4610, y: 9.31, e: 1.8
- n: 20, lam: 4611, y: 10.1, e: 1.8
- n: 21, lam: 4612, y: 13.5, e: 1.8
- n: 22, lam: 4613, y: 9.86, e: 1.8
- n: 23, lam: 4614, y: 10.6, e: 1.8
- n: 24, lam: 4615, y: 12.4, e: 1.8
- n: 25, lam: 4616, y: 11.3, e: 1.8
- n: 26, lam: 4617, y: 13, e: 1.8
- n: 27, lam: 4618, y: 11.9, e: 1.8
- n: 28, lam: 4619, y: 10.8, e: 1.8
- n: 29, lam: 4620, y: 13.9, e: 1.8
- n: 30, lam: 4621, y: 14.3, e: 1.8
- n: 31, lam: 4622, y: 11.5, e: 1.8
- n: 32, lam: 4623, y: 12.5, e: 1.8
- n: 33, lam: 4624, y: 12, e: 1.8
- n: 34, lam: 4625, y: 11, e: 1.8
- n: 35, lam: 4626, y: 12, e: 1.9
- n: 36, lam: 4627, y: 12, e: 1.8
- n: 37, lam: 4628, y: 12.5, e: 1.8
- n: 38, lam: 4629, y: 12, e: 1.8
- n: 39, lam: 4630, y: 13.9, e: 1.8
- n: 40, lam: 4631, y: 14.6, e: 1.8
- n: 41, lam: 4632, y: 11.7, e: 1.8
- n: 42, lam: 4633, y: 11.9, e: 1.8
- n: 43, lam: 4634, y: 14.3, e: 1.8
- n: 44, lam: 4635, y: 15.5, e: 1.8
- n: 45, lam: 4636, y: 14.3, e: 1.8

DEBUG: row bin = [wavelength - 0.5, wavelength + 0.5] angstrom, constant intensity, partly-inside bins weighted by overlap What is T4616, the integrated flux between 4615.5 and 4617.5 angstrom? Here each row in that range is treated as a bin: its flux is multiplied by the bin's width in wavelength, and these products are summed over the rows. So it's 24.3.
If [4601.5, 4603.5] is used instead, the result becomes 24.5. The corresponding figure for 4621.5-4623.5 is 24.0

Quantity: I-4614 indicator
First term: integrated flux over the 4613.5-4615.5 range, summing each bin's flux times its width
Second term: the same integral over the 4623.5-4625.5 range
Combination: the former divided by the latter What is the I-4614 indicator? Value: 1.0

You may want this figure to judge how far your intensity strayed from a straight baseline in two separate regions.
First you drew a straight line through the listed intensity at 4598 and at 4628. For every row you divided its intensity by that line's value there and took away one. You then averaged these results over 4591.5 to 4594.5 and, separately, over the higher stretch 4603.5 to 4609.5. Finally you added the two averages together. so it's -0.24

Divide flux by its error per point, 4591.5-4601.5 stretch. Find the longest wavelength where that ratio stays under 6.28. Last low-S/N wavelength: 4601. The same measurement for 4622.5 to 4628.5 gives 4625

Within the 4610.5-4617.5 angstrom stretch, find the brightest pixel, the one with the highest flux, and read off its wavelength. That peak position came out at 4612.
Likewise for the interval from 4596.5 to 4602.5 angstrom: 4602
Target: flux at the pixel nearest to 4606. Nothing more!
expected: 12.2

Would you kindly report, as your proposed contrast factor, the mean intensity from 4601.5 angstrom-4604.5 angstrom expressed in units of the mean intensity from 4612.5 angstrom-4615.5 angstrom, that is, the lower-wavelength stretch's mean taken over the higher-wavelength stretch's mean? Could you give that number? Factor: 1.11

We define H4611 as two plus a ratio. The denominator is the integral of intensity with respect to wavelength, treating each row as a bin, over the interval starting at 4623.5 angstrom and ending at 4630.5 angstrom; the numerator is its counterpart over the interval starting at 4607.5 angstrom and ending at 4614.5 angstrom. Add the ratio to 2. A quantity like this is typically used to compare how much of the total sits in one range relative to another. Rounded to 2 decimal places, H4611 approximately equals 2.89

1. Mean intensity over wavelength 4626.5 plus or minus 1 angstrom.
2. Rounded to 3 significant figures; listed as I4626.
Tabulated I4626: 12.0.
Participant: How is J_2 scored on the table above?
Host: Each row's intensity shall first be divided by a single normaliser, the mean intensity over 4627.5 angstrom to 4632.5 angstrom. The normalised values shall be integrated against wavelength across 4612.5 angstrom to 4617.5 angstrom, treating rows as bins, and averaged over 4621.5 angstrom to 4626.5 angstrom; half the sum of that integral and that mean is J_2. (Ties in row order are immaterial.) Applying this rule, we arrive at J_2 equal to 2.66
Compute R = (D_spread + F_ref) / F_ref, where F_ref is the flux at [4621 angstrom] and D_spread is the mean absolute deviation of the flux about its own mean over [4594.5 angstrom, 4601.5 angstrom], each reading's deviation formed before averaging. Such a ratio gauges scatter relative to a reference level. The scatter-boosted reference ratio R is 1.06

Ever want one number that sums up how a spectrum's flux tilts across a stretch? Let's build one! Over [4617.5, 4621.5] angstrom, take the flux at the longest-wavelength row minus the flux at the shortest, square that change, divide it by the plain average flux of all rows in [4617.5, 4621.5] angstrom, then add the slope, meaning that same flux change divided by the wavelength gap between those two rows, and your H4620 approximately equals 1.3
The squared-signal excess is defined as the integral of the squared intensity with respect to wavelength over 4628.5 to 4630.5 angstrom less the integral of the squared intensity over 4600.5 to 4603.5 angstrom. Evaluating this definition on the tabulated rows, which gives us -84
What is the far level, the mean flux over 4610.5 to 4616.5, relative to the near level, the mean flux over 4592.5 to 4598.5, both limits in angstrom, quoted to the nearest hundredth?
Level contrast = 1.05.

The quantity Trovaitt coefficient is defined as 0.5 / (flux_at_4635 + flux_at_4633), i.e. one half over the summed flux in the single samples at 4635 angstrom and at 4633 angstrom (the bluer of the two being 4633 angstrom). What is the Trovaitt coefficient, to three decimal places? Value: 0.018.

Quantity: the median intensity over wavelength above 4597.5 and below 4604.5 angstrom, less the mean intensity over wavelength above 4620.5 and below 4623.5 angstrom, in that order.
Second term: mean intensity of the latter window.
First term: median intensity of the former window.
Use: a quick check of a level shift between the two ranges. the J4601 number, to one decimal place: -0.9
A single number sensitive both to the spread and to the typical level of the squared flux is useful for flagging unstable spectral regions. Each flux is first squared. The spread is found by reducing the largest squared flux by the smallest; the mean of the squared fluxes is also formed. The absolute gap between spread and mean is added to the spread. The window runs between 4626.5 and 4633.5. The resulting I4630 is 161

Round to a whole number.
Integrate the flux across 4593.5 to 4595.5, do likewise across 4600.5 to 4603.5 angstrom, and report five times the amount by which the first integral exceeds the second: -74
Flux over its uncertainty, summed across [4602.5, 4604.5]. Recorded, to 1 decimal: 13.3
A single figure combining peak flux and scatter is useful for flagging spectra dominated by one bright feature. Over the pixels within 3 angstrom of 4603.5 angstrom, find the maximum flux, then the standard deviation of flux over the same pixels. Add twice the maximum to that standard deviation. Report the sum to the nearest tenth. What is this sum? 26.0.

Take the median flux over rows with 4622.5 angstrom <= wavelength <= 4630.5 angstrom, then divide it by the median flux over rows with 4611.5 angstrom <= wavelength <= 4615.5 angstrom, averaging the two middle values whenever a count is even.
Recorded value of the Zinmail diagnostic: 1.04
